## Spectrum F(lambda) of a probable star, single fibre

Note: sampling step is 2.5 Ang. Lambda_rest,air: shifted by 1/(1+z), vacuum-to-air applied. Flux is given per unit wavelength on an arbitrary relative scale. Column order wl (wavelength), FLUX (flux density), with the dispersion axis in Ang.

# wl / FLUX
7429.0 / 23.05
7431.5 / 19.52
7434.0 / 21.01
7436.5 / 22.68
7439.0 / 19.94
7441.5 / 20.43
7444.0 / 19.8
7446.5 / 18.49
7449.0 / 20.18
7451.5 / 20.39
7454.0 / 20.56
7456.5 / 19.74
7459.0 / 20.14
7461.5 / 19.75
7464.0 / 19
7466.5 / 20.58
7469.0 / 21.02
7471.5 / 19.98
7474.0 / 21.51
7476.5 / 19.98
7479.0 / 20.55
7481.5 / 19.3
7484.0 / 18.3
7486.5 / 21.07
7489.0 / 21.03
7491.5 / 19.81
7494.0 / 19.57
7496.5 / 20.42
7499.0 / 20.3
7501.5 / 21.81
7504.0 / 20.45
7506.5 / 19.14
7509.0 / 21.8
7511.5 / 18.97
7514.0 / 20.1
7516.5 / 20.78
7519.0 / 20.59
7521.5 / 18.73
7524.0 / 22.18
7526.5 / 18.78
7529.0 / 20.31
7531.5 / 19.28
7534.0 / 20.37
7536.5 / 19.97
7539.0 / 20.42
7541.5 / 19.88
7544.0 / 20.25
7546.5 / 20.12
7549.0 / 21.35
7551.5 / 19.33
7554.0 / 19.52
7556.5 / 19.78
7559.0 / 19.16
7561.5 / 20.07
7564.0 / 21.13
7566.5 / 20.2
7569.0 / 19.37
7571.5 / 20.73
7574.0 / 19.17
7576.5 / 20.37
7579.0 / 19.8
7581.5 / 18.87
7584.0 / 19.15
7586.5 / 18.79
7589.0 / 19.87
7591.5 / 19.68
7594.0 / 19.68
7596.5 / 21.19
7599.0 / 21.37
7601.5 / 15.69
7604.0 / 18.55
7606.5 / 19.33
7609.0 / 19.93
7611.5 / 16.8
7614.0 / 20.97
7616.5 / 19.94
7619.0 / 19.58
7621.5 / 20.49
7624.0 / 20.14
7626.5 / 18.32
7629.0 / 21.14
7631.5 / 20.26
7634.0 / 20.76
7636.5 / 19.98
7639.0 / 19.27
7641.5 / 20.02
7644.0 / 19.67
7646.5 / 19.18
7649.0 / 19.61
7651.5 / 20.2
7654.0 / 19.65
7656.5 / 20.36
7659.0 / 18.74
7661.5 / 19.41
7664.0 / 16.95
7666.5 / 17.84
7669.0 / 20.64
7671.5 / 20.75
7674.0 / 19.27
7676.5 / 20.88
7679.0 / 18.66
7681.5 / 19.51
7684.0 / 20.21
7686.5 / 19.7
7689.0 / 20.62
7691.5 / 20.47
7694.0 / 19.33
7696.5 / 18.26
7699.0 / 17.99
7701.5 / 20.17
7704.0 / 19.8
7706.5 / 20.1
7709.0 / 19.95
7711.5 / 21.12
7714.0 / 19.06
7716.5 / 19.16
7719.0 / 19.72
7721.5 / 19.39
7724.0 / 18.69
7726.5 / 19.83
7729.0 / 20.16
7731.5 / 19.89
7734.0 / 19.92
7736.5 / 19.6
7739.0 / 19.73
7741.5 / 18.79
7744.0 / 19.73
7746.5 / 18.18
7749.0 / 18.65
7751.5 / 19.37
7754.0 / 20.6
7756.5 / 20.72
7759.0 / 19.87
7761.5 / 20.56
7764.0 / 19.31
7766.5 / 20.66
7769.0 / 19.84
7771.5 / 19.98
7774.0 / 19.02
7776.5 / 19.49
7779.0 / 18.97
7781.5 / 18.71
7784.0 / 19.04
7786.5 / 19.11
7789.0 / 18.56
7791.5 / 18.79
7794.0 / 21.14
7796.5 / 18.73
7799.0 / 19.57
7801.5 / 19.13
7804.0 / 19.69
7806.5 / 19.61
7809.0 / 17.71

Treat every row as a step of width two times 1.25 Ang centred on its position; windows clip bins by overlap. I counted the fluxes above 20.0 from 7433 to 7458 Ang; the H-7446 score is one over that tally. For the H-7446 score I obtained 0.17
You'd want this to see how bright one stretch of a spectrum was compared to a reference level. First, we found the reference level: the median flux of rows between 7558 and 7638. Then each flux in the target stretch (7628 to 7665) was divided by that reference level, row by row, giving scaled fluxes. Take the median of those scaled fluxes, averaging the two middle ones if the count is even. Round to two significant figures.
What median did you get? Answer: 0.99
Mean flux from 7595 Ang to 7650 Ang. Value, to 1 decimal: 19.6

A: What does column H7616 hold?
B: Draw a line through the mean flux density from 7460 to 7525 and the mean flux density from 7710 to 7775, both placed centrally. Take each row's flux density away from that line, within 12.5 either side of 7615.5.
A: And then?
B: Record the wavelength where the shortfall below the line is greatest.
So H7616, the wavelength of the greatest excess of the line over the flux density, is 7611.5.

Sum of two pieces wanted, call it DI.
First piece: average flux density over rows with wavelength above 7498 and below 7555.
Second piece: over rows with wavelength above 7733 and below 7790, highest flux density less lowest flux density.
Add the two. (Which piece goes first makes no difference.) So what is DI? 22.7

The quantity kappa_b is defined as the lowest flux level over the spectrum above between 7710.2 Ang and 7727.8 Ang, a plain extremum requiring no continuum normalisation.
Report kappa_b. 18.69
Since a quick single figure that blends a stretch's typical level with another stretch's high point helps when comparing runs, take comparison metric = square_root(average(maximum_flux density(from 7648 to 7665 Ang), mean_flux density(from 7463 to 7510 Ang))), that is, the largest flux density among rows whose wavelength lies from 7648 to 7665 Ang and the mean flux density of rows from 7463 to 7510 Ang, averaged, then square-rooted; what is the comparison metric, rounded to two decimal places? 4.51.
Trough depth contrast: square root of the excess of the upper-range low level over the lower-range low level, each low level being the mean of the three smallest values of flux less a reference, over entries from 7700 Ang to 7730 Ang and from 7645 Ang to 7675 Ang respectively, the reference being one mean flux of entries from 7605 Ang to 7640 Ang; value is 1.1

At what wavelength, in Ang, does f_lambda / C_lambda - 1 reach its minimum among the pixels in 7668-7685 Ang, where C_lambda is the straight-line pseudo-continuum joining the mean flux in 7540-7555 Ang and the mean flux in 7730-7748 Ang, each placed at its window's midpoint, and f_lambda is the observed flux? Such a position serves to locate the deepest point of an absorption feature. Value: 7679.0 Ang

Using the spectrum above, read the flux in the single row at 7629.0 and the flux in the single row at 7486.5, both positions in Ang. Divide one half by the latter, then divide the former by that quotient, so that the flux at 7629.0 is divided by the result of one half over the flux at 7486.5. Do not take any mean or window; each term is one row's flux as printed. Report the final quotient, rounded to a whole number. 891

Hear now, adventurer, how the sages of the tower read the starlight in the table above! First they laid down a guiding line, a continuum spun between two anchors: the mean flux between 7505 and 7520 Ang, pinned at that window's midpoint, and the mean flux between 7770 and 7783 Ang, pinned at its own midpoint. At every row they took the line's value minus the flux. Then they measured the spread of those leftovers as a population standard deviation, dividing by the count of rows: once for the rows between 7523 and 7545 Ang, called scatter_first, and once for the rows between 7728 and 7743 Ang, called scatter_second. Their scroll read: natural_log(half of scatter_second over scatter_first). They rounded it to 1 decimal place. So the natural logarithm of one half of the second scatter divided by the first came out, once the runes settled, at -1.4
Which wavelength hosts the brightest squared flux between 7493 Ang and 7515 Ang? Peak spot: 7501.5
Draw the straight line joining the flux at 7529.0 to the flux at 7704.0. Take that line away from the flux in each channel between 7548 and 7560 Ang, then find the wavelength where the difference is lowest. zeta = 7559.0 Ang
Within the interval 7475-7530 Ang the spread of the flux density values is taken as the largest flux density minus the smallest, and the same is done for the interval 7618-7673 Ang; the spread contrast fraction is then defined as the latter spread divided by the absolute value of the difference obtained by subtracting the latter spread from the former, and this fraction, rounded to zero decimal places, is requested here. 14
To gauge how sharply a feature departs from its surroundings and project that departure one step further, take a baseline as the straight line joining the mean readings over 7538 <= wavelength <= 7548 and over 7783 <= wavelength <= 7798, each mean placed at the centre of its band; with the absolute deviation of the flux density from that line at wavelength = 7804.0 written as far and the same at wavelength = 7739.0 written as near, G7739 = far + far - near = 0.72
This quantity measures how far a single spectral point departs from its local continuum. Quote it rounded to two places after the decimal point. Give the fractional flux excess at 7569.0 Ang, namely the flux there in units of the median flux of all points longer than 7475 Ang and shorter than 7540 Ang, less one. -0.05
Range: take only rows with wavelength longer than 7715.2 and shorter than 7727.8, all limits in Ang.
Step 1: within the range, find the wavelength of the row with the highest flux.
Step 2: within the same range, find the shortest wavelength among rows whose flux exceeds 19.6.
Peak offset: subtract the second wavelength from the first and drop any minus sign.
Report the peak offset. 7.5 Ang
